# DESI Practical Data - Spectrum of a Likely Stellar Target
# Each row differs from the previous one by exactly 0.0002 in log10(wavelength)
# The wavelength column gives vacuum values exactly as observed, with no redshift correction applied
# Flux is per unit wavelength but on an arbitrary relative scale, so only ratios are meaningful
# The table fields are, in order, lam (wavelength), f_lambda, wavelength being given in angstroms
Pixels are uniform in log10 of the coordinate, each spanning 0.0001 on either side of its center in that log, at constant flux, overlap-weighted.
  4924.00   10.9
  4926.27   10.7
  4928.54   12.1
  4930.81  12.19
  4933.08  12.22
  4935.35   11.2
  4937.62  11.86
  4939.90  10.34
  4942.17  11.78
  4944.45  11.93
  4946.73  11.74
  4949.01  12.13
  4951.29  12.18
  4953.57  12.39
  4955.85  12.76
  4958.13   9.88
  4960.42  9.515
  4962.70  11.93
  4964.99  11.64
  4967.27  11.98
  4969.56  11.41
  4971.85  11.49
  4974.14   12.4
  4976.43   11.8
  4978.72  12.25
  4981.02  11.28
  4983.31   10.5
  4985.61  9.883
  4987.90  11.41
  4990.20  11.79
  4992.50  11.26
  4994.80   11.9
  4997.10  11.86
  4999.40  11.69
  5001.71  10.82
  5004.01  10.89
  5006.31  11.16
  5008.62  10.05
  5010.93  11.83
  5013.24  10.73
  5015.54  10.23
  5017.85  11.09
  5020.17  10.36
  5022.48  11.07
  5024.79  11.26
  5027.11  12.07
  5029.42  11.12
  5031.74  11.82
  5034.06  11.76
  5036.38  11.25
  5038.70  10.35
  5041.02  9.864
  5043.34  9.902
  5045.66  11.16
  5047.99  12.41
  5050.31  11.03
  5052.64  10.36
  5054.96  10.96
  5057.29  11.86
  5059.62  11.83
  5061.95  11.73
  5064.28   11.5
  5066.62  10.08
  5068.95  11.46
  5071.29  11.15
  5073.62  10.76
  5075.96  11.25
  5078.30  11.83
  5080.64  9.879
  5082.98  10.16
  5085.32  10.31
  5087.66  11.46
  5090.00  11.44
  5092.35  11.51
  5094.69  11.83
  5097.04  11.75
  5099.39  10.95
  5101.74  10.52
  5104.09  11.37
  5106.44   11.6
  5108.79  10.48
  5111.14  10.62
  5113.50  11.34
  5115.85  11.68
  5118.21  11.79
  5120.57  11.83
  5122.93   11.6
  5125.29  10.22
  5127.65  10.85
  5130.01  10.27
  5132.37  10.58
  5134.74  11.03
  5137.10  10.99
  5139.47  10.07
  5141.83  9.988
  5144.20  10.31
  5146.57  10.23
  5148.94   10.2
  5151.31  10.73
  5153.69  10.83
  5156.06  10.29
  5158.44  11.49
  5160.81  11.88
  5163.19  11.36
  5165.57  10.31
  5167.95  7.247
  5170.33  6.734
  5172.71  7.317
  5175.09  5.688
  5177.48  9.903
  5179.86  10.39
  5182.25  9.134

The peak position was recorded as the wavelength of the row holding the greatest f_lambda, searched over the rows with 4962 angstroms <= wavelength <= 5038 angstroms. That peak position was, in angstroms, 4974.14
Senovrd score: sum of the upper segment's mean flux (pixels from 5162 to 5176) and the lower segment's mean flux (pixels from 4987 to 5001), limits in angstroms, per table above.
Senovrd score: 19.8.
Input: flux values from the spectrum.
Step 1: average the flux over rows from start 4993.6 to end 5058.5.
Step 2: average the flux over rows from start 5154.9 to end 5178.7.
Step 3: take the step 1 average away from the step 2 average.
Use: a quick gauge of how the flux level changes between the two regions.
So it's -1.88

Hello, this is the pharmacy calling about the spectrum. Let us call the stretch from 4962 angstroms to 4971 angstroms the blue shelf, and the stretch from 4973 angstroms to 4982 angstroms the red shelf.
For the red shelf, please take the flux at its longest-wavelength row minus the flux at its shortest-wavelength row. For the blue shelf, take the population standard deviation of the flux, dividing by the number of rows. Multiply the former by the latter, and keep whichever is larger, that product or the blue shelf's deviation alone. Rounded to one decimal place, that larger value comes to 0.2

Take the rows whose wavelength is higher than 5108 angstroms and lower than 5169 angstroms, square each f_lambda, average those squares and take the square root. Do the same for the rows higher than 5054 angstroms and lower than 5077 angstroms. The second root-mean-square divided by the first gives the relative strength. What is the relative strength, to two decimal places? 1.05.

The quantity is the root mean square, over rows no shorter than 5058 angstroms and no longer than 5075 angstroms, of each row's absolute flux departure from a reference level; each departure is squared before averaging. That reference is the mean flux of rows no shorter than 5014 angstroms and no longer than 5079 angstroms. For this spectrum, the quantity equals 0.58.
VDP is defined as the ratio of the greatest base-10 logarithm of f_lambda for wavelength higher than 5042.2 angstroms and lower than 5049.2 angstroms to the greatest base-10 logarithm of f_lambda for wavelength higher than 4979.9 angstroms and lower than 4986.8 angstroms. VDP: 1.04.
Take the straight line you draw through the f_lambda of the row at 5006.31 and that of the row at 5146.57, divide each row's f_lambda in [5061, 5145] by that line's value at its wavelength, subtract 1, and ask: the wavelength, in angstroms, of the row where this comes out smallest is 5080.64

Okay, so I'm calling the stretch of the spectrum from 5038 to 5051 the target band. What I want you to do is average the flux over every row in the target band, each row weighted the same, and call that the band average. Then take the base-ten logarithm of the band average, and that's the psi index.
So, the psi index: 1.033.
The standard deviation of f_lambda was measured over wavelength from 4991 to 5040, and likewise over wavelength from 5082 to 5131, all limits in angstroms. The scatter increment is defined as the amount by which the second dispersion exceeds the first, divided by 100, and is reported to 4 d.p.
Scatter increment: 0.0001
